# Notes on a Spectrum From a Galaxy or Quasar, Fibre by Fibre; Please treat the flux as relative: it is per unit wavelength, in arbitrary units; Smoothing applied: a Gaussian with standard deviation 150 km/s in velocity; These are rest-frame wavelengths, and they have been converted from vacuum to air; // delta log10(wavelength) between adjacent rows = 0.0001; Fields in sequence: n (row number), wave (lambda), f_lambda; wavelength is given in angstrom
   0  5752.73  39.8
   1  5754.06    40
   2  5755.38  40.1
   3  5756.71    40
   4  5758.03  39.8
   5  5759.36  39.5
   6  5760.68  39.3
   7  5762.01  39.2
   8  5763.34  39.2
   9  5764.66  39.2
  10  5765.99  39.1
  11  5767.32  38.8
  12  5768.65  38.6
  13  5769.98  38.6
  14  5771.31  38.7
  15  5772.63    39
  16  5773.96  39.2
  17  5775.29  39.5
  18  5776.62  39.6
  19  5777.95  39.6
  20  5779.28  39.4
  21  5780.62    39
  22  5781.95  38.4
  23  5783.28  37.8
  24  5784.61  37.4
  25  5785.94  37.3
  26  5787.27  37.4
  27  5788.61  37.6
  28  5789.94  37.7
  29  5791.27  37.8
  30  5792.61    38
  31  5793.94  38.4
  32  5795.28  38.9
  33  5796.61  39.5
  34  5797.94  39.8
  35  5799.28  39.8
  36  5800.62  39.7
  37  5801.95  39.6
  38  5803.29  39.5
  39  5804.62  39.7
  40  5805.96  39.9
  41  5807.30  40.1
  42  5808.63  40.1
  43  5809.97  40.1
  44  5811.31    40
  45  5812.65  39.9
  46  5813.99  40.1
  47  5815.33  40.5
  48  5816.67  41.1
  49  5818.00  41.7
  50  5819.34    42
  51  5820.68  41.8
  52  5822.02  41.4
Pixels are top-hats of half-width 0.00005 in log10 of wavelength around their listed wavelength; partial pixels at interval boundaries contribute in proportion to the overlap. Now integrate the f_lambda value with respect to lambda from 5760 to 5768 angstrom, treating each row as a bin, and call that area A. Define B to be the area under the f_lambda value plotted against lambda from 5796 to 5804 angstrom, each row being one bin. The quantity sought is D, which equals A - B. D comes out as -4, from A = 313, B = 317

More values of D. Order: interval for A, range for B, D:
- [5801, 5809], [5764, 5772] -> 8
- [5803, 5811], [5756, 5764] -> 3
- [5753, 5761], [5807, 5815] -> -2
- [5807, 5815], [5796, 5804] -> 3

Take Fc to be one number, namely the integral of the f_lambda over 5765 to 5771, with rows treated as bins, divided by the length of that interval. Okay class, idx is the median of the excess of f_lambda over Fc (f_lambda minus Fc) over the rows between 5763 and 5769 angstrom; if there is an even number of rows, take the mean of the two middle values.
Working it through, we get 0.37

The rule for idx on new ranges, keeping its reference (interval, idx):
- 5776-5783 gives 0.67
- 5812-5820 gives 2.07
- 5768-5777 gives 0.27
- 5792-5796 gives -0.33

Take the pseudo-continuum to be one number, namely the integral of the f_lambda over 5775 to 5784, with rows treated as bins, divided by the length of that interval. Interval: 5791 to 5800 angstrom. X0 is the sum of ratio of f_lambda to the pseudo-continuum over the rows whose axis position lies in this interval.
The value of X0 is 7.0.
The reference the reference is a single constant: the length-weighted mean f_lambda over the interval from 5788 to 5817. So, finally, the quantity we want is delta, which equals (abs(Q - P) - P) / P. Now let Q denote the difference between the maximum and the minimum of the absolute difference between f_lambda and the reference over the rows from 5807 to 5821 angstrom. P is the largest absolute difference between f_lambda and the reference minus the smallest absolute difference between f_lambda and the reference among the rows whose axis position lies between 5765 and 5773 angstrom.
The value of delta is 2.2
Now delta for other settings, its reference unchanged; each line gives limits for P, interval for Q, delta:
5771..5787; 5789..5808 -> -0.8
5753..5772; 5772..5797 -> 0.8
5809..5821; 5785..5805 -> -1.0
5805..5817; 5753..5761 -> -0.5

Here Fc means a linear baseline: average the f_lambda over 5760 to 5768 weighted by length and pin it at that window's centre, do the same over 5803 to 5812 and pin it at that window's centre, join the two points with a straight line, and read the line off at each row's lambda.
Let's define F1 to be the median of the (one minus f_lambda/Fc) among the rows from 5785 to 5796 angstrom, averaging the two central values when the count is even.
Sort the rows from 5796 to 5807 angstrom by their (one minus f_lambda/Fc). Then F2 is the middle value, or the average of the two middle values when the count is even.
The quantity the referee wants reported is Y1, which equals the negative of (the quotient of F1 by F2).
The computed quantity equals -13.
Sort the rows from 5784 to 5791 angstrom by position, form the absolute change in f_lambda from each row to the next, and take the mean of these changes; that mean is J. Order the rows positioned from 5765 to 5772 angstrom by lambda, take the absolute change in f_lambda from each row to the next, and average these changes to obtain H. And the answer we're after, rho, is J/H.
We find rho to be 0.8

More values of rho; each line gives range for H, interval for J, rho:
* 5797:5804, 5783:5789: 2.7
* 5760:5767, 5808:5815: 2.0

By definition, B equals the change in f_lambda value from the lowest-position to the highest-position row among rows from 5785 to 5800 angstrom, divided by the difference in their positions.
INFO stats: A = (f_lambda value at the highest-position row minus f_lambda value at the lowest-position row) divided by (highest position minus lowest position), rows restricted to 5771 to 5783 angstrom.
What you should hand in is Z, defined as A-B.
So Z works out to -0.22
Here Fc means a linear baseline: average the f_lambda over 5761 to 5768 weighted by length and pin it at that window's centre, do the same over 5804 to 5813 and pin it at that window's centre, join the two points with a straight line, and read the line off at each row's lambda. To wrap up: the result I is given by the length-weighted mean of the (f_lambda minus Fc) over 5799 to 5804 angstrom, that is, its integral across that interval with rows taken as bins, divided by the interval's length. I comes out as -0.2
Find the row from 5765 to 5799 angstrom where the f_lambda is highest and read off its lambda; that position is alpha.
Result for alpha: 5797.94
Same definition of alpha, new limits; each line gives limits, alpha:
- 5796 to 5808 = 5807.30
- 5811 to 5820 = 5819.34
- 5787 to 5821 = 5819.34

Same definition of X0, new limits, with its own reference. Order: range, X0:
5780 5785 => 3.9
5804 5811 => 5.1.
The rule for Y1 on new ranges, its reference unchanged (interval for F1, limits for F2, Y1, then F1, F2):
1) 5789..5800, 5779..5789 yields -1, 0.026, 0.047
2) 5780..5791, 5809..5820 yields 7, 0.049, -0.007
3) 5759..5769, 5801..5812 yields 8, -0.002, 0.000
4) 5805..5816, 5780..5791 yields 0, -0.002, 0.049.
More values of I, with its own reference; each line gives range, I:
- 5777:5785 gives -0.7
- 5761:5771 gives -0.1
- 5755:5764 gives 0.6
